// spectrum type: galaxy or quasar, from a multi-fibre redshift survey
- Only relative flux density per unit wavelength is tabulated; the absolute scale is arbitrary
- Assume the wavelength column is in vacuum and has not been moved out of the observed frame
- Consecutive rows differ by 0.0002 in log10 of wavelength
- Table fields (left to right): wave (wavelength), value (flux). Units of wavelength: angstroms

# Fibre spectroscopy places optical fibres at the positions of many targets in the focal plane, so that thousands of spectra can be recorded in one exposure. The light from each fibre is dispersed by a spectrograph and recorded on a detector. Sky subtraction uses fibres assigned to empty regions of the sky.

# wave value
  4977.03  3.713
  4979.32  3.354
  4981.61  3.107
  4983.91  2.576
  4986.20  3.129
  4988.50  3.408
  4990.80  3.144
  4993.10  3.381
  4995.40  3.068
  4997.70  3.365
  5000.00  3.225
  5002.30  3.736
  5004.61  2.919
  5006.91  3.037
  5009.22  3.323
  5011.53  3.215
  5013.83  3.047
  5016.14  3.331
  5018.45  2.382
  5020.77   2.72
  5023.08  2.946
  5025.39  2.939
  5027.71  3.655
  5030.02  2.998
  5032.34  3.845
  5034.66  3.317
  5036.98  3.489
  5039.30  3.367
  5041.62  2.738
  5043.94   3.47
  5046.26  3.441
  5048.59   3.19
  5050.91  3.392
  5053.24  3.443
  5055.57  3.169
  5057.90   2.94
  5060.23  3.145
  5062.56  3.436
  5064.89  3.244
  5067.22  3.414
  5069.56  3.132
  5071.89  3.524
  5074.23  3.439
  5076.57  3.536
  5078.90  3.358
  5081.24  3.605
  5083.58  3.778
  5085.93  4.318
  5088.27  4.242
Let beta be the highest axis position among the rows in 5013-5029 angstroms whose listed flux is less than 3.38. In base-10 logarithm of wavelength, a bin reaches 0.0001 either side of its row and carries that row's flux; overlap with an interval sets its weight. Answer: 5025.39 angstroms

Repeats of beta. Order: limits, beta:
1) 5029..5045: 5041.62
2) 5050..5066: 5064.89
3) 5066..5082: 5078.90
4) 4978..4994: 4990.80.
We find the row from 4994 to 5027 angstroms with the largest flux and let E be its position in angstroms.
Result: 5002.30 angstroms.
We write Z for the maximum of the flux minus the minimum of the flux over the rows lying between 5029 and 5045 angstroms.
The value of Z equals 1.1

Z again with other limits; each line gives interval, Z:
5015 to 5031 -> 1.3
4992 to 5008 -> 0.8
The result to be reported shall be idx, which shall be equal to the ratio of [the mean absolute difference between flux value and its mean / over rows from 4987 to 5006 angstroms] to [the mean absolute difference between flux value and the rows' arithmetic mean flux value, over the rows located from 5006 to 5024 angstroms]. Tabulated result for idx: 0.8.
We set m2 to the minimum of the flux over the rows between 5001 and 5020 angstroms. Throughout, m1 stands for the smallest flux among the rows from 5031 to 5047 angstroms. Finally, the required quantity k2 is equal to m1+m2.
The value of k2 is 5.1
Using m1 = 2.738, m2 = 2.382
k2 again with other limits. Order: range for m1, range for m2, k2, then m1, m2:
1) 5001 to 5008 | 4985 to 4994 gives 6.0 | 2.919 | 3.129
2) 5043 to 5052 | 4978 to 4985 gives 5.8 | 3.19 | 2.576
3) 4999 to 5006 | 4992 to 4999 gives 6.0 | 2.919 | 3.068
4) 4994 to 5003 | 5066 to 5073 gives 6.2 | 3.068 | 3.132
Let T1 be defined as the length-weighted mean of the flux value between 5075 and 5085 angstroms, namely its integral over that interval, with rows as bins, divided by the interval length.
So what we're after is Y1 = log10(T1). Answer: 0.554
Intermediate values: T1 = 3.58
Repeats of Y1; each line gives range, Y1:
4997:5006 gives 0.519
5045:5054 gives 0.527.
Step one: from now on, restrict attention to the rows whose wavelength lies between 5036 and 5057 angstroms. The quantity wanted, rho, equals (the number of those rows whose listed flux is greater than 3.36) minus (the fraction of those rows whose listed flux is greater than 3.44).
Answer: 6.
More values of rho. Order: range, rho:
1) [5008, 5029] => 1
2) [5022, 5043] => 4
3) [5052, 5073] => 4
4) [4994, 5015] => 2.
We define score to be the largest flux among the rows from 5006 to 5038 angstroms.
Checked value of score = 3.845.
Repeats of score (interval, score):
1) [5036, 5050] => 3.489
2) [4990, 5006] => 3.736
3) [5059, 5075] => 3.524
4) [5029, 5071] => 3.845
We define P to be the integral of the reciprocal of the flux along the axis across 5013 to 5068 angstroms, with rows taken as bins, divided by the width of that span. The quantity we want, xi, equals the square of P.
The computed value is 0.099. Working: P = 0.315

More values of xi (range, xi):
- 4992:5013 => 0.096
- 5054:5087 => 0.086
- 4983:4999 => 0.102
